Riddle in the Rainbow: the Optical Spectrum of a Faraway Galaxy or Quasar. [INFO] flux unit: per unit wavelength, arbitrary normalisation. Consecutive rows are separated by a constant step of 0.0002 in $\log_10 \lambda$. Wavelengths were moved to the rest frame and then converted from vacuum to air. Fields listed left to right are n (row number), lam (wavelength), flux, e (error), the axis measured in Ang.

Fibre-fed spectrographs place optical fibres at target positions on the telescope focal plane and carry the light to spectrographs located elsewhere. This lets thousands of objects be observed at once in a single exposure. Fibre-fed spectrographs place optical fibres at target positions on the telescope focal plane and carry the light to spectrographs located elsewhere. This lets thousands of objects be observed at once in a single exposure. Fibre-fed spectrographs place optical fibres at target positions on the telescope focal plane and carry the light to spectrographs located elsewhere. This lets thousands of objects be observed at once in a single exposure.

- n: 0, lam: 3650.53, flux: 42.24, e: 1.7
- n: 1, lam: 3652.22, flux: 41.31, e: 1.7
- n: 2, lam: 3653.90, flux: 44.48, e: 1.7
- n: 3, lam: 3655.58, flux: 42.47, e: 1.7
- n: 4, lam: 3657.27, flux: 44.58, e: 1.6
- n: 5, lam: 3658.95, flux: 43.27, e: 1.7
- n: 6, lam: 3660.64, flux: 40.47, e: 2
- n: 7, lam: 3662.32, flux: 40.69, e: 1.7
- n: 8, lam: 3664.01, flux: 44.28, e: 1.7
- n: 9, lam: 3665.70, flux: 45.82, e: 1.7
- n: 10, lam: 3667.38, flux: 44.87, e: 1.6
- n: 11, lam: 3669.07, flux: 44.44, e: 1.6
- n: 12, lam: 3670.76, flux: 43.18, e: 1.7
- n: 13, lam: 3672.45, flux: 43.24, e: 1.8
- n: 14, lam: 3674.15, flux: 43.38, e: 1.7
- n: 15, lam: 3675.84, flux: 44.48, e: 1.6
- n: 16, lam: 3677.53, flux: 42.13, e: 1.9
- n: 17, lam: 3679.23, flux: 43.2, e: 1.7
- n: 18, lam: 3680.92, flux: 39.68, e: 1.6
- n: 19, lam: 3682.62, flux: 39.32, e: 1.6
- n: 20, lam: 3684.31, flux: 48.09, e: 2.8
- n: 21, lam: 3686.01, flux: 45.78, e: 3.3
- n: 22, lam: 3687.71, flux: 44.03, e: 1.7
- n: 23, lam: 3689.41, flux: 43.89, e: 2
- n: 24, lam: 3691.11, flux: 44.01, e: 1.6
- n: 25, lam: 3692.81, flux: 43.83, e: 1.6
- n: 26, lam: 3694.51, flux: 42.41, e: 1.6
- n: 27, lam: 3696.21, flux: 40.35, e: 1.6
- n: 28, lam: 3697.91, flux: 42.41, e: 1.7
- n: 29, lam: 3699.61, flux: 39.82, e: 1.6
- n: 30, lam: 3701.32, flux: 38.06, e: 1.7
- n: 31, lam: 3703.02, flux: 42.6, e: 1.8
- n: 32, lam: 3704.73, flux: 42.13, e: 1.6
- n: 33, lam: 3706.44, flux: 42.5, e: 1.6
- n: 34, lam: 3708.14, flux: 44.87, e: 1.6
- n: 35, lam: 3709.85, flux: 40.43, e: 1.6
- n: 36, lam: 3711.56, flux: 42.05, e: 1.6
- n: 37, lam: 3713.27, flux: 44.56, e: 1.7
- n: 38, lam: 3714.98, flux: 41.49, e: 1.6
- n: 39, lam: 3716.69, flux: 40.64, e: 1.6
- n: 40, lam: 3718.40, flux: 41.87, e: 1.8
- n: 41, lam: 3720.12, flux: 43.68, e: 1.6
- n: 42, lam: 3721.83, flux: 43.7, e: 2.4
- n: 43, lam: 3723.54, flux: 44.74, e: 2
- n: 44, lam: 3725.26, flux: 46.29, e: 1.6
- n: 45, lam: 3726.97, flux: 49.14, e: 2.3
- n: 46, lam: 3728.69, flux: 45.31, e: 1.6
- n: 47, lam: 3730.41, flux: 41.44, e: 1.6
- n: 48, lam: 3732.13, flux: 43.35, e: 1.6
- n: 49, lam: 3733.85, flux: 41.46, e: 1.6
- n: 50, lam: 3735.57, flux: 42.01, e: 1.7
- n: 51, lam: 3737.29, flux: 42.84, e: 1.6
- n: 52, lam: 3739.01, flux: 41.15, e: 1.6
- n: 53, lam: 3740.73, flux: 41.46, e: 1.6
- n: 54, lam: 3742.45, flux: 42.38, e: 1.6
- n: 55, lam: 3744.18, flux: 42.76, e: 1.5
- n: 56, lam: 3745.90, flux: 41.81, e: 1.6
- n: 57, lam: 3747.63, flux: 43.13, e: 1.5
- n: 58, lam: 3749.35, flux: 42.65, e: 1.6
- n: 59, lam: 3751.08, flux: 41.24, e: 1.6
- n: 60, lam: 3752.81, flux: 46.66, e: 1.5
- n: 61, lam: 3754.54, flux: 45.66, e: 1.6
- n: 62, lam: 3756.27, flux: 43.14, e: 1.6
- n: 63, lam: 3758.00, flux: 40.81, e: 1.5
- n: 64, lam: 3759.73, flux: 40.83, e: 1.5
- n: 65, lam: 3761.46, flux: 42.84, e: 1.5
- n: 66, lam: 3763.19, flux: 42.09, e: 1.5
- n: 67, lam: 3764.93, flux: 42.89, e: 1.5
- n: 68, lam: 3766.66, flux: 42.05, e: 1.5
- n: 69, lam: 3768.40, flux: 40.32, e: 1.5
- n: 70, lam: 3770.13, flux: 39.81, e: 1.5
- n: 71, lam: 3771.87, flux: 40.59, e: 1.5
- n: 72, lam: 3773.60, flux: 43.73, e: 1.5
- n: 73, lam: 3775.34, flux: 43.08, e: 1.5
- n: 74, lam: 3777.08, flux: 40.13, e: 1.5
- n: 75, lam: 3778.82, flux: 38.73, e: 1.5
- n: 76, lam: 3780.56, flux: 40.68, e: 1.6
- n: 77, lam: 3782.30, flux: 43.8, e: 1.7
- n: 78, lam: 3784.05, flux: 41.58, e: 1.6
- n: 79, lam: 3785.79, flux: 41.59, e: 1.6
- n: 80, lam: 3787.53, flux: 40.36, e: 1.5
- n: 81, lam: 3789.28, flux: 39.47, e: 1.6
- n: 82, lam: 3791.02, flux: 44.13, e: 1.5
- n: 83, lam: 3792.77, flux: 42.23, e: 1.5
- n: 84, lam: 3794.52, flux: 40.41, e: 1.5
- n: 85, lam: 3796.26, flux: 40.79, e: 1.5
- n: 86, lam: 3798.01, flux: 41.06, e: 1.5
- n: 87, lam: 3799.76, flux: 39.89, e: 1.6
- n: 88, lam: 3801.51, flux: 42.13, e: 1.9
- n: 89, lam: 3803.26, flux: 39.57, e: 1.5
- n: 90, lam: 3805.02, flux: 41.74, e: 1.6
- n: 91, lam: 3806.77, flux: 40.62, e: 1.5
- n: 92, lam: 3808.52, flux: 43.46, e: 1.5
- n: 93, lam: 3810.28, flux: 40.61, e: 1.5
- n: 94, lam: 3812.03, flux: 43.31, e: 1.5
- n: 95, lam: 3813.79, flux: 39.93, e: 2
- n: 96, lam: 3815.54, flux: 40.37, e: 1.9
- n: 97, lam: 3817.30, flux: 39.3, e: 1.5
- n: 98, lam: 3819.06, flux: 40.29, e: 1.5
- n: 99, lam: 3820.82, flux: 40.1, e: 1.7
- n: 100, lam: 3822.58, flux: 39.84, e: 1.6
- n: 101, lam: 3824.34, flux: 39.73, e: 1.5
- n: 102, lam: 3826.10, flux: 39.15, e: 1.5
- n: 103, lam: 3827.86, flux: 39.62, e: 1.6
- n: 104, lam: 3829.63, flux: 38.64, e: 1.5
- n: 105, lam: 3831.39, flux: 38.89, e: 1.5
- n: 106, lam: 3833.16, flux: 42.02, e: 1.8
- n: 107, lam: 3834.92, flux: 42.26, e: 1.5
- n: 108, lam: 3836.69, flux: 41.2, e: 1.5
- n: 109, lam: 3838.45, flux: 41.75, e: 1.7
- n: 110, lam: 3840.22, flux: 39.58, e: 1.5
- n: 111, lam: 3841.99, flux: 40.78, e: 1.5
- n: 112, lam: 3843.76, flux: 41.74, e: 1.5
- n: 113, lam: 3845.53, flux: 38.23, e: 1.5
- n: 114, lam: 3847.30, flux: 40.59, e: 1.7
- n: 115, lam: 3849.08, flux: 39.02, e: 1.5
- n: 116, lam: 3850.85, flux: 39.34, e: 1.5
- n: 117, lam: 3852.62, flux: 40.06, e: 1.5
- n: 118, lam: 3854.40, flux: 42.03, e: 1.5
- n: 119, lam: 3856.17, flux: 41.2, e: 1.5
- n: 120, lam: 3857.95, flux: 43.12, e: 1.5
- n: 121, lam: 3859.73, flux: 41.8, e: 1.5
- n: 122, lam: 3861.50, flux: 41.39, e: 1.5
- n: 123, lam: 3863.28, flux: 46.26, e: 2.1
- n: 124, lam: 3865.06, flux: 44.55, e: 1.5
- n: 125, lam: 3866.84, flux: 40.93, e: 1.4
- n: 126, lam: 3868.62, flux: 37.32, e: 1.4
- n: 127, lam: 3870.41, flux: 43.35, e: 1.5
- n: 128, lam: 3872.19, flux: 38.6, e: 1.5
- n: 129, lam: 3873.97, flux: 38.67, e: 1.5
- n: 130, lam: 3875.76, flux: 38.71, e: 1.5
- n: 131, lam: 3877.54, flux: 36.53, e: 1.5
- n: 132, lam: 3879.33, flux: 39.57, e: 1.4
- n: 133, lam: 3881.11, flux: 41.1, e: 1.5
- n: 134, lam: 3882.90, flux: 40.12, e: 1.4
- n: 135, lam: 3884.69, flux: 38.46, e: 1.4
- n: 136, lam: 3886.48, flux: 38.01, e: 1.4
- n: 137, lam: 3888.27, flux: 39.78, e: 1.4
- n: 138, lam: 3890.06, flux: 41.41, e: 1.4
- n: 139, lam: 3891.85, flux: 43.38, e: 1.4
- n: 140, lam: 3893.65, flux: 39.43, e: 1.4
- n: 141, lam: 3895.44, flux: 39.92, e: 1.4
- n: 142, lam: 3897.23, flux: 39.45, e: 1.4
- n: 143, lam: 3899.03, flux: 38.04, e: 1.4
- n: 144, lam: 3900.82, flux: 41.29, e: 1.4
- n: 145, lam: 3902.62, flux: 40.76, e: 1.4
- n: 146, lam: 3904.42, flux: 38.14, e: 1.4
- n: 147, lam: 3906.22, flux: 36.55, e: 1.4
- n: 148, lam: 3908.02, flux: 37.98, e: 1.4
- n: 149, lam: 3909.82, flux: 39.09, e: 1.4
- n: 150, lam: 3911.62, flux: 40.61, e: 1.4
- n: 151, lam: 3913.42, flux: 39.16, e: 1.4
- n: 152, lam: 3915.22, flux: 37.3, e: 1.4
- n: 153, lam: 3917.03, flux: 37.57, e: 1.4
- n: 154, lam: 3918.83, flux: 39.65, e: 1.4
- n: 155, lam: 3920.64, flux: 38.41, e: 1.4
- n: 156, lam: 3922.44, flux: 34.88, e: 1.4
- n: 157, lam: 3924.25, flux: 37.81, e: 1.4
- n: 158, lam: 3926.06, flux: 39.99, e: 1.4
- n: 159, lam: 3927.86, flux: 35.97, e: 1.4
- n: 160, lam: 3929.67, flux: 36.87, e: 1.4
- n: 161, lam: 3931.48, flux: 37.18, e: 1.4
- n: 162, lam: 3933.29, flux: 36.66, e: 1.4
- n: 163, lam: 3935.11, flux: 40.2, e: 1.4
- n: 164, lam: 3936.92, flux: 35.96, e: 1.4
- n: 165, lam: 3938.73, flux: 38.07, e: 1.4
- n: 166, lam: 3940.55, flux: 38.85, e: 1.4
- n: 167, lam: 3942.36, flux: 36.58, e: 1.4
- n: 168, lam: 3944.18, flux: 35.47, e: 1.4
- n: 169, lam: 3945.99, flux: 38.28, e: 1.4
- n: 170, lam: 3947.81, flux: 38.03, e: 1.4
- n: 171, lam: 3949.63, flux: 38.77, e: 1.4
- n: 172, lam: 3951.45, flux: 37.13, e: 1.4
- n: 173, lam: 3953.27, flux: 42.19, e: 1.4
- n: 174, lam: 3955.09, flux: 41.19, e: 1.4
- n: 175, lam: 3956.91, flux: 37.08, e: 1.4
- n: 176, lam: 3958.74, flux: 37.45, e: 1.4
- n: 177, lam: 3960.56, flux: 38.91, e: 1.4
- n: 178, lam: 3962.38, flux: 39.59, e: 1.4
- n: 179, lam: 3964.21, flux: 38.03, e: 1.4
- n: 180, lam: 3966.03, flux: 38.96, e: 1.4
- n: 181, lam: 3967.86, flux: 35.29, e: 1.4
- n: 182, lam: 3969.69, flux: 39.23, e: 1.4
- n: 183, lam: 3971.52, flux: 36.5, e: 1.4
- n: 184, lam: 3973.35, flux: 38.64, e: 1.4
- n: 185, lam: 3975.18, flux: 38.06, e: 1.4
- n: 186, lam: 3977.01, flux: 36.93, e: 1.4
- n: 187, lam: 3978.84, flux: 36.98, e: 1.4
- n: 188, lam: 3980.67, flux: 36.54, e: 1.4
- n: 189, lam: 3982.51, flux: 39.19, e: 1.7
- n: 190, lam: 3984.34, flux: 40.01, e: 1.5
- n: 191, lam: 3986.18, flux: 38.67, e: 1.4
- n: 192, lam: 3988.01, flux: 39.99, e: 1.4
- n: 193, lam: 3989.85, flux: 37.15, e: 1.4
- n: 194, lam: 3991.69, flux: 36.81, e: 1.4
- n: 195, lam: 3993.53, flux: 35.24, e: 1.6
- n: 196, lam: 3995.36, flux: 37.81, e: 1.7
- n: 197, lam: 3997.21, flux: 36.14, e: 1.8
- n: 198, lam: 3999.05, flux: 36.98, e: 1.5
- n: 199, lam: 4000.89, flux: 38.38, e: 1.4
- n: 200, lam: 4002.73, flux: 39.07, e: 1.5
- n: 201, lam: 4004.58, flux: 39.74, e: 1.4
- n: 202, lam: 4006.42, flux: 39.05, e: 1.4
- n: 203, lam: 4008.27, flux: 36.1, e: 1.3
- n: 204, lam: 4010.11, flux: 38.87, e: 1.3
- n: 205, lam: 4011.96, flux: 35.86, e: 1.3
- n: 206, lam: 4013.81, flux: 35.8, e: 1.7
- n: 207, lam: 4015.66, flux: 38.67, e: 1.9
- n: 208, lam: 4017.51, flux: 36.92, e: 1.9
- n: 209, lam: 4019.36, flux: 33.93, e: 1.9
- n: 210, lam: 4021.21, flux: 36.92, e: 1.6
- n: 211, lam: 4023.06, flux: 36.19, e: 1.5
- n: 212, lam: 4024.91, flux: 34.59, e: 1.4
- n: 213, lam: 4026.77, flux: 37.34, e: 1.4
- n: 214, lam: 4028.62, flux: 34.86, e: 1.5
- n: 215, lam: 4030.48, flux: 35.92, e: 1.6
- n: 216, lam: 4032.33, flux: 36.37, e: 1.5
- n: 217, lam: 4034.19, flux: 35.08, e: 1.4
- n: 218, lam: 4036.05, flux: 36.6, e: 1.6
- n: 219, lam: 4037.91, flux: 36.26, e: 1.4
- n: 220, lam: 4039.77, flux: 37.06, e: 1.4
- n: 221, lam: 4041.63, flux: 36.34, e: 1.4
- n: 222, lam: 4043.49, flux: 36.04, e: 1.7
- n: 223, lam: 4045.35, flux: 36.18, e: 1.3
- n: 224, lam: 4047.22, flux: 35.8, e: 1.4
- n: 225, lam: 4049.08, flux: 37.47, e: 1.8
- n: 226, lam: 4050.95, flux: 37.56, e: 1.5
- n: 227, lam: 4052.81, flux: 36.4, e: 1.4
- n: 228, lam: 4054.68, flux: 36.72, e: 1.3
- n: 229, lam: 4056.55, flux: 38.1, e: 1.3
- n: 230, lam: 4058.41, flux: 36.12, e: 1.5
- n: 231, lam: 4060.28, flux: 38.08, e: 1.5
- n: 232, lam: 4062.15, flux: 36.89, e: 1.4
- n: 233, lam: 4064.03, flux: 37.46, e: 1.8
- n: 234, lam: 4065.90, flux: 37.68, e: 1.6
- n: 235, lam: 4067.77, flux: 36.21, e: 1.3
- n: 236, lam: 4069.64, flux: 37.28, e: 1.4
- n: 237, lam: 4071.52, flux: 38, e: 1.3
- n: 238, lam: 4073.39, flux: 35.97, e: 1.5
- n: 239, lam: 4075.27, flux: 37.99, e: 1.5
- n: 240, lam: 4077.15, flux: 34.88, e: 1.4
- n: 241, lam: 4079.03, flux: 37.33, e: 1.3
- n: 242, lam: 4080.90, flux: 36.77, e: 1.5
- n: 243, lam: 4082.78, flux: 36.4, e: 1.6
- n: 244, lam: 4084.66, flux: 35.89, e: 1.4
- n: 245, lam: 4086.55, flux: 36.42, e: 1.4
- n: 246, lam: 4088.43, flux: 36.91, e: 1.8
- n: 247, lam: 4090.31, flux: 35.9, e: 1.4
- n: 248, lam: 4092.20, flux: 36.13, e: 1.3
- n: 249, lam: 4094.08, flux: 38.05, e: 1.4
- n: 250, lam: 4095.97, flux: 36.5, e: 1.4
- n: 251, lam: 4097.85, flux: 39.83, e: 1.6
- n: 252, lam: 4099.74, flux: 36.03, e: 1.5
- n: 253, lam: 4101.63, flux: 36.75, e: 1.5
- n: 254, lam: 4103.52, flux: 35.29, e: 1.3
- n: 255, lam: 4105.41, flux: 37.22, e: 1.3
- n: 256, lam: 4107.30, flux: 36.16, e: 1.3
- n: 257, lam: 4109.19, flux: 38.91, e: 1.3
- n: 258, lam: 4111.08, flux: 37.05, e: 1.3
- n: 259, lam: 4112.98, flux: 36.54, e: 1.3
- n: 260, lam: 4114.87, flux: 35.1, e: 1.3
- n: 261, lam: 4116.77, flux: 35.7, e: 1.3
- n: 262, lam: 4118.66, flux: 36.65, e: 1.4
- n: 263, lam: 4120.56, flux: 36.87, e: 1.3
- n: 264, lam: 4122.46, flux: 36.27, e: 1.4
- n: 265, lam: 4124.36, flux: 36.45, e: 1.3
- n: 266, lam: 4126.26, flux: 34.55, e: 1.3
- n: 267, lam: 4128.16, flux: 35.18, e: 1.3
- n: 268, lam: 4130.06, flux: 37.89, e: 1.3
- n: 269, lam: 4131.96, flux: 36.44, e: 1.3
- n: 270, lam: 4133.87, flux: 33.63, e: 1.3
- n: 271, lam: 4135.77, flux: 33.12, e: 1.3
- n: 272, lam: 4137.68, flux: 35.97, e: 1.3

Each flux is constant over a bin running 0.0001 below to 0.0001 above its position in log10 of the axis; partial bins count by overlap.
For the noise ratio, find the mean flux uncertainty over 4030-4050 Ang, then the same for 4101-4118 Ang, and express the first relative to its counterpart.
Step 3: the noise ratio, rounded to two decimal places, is 1.13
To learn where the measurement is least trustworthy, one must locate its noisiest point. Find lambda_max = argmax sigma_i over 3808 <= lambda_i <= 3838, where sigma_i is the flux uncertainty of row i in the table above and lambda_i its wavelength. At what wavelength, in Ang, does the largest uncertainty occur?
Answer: 3813.79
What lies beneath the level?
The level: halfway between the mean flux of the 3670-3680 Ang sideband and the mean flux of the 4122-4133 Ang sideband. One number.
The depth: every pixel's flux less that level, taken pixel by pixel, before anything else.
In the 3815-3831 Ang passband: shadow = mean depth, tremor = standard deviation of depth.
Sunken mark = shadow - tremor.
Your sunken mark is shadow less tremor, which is -0.6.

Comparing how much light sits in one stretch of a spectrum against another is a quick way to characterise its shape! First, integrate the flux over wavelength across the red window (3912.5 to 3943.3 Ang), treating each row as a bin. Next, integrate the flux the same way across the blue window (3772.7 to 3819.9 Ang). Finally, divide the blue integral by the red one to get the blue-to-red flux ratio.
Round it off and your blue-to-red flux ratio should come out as 1.7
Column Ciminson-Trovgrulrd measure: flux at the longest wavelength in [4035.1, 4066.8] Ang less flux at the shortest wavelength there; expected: 1.1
